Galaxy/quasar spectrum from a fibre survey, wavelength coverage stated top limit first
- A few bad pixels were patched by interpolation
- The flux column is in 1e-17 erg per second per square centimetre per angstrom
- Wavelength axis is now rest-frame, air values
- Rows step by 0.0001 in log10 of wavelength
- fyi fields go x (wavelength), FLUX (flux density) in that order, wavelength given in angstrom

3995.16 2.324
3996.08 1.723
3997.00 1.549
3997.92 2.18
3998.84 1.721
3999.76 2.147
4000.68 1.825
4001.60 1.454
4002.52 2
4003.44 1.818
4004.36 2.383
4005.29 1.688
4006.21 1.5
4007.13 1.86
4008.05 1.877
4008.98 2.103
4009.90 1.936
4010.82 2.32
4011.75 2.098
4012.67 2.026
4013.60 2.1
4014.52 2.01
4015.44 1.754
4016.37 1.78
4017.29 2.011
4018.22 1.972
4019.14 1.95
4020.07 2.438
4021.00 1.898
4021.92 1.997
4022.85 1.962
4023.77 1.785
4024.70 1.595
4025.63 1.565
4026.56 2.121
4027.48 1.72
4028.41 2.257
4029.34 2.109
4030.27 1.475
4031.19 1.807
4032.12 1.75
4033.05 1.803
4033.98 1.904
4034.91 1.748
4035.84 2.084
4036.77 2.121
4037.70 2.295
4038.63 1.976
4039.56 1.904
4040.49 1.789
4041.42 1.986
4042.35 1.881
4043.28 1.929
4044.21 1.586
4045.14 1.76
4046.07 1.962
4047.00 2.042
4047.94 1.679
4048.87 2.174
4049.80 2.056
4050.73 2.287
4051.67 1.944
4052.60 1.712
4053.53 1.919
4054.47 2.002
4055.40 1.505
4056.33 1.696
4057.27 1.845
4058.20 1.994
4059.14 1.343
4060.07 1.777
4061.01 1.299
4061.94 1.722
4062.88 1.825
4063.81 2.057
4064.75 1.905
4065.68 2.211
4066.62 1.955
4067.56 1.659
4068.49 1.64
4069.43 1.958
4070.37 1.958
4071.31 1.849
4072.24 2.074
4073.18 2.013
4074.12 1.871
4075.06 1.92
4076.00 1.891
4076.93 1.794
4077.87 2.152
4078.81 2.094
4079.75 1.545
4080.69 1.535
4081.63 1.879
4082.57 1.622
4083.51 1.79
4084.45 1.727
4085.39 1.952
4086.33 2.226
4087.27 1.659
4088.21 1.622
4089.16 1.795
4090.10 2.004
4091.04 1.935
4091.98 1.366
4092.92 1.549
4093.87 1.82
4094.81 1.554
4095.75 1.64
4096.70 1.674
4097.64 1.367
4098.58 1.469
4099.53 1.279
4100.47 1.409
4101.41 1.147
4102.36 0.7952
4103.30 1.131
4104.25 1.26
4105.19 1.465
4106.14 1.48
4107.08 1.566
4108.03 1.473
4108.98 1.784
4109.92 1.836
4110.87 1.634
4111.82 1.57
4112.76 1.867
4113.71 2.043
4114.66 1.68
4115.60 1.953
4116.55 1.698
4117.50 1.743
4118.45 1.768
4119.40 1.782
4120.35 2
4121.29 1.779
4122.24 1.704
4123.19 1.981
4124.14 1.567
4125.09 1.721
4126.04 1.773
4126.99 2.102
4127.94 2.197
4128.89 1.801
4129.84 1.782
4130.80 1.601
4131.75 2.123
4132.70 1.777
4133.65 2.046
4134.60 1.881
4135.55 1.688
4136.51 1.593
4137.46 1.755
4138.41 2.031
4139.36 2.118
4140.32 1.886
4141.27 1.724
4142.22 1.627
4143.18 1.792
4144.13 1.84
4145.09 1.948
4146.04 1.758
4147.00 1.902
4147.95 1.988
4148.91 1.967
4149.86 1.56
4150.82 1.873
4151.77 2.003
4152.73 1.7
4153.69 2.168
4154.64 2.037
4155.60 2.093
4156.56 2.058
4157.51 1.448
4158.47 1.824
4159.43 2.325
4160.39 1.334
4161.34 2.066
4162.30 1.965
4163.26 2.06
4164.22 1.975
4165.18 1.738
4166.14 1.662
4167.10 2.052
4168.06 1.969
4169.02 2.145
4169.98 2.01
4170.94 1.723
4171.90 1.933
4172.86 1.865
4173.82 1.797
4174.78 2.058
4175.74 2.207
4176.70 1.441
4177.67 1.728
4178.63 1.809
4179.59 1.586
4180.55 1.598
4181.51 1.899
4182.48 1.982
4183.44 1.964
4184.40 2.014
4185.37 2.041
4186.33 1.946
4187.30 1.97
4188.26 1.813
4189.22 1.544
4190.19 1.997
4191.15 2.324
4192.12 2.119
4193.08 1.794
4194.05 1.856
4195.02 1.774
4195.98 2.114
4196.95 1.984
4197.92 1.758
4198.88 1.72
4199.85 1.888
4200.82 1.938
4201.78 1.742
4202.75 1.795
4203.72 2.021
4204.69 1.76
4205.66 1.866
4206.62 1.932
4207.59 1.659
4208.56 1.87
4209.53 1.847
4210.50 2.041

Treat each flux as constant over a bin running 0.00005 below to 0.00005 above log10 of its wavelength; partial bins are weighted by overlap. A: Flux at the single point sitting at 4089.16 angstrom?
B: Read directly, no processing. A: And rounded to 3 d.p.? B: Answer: 1.795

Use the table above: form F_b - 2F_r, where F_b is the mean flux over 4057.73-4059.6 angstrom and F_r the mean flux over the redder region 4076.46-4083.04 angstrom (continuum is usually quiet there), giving -1.9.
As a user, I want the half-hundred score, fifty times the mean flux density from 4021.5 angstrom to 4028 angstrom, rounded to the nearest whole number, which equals 91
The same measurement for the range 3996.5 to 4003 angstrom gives 92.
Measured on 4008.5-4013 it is 105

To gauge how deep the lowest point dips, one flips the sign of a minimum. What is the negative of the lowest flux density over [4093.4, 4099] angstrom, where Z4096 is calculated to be -1.37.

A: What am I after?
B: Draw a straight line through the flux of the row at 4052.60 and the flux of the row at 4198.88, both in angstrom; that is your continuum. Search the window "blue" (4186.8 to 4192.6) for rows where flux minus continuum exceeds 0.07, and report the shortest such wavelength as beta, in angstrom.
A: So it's 4187.30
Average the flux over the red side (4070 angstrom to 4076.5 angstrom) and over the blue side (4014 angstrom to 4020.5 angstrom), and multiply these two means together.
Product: 3.86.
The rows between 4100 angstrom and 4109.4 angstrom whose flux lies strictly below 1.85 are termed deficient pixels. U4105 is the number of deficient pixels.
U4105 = 10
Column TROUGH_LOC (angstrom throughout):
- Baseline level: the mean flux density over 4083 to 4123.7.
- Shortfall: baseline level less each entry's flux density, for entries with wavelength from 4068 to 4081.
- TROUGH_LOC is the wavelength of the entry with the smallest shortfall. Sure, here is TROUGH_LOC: 4077.87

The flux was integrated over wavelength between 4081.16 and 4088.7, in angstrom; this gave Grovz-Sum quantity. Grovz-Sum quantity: 13.6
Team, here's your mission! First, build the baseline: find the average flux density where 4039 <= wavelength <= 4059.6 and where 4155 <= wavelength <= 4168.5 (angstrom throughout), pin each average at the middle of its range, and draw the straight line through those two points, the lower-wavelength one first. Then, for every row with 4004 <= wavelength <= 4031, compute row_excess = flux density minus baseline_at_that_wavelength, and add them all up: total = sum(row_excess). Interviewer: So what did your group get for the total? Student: 2.5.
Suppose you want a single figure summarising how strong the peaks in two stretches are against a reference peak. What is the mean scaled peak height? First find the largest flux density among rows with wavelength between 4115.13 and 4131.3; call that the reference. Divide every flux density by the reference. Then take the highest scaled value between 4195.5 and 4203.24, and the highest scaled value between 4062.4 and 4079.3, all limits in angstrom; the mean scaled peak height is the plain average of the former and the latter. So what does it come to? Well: 0.98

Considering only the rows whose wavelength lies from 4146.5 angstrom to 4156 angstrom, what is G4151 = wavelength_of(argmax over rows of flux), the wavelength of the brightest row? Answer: 4153.69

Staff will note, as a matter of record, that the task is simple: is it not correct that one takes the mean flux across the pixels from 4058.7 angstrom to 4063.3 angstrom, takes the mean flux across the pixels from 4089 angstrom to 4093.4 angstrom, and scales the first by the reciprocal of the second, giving 0.92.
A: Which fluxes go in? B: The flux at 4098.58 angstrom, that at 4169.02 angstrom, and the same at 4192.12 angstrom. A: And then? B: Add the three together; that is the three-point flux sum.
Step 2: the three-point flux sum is 5.73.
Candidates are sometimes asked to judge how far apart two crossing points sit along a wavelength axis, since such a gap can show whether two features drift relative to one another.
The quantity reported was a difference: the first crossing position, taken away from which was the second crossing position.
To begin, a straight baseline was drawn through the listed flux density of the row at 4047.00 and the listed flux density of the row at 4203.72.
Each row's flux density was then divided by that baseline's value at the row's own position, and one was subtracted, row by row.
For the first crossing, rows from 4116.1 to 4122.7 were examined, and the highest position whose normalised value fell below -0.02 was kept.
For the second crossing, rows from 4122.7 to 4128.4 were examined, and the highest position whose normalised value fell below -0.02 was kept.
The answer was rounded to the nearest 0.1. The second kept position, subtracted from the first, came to -3.8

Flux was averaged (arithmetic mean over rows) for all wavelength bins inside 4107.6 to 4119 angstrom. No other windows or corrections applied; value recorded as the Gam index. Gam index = 1.75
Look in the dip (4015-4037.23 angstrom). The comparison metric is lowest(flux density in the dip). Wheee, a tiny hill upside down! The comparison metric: 1.475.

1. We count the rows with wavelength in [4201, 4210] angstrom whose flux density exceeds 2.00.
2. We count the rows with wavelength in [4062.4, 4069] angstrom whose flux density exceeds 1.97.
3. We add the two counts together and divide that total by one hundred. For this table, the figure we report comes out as 0.03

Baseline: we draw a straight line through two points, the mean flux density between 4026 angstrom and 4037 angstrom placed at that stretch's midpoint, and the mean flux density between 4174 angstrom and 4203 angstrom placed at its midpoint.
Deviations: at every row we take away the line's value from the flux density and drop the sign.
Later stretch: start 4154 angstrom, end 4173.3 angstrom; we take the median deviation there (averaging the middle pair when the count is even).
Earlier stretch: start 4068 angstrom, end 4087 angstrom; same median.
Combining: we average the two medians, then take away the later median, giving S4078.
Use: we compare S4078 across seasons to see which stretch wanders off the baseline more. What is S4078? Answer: -0.027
